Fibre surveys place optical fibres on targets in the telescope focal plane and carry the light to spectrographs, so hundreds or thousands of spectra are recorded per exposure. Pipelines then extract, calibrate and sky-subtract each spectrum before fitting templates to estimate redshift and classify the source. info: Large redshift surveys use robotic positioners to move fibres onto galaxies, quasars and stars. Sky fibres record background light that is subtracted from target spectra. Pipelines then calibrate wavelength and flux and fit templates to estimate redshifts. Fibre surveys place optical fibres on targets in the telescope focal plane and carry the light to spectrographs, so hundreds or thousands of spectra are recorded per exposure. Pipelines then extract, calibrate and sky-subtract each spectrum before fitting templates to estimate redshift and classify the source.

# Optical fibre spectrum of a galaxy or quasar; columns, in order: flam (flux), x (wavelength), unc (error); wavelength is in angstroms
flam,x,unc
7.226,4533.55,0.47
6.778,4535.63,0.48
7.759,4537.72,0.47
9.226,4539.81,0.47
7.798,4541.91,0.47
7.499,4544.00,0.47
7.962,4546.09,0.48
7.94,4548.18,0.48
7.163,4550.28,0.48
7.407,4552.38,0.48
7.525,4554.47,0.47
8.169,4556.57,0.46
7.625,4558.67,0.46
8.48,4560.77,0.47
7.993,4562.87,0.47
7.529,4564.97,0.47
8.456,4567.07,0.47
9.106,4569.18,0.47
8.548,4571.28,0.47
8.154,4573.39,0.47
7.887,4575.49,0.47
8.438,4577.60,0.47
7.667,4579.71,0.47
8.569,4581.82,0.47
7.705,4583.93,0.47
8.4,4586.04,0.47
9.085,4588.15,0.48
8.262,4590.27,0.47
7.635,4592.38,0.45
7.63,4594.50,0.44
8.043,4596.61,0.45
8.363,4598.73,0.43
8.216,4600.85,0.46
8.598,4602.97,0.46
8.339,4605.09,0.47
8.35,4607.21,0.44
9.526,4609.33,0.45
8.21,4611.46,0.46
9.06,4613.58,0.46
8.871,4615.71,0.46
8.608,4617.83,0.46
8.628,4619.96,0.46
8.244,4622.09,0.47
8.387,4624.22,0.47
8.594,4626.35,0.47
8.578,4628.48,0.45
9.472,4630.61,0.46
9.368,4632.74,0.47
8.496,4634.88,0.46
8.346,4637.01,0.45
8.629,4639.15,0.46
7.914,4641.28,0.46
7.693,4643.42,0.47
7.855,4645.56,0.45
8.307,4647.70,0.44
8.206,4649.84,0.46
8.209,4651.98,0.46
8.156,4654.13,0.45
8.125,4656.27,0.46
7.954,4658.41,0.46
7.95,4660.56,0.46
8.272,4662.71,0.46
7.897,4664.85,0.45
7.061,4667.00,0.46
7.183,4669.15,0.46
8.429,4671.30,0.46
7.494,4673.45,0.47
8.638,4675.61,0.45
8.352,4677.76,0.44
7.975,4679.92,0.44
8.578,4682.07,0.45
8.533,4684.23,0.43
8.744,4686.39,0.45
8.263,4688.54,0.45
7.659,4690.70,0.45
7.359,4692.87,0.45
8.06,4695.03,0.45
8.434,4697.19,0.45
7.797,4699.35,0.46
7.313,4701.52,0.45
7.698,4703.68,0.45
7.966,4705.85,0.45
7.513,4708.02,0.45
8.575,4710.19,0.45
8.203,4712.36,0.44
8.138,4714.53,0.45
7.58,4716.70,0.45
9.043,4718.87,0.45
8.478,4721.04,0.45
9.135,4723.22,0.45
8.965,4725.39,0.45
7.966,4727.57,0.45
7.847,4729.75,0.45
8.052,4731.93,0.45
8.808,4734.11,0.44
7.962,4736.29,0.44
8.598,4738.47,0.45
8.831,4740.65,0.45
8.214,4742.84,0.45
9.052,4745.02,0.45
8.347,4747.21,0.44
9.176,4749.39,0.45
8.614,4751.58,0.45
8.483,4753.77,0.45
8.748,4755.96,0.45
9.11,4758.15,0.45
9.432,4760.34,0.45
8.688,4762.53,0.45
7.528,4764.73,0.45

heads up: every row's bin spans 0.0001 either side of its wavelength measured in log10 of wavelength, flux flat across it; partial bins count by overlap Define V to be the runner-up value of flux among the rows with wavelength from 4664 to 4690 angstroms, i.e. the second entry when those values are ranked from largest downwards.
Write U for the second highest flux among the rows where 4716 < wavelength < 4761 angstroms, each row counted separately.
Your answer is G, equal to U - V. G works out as 0.5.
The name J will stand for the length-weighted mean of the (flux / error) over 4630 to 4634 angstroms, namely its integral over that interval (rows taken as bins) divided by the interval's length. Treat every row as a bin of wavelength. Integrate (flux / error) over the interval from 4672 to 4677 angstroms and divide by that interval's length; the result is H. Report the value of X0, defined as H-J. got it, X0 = -2.4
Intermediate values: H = 17.7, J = 20.1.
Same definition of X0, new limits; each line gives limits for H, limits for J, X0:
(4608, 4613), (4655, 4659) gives 1.9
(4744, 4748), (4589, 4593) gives 2.2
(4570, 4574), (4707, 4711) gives 0.1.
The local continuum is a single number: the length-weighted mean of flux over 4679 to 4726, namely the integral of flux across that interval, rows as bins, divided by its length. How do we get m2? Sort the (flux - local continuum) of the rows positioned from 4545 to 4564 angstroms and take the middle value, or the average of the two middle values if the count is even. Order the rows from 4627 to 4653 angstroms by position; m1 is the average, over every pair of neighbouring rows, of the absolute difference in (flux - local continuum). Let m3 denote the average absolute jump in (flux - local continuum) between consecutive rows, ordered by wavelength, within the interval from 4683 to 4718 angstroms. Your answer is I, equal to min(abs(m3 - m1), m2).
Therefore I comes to -0.24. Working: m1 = 0.36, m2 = -0.24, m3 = 0.46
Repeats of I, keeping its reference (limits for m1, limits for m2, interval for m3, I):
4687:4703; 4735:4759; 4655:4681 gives 0.01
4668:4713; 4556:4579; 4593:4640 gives -0.01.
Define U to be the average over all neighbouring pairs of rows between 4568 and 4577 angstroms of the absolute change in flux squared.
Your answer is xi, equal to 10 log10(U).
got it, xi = 8.4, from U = 7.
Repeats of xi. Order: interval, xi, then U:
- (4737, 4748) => 10.1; 10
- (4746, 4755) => 9.5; 9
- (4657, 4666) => 5.8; 4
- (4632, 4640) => 8.8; 8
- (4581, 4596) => 10.1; 10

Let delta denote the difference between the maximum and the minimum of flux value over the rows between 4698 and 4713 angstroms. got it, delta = 1.3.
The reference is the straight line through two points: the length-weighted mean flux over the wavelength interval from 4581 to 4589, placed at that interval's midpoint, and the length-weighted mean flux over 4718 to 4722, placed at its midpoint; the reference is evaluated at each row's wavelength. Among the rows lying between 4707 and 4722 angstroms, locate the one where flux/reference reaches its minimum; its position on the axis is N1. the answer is 4708.02 angstroms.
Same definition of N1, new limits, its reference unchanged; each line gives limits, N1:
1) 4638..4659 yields 4643.42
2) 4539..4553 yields 4550.28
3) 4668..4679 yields 4669.15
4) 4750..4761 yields 4753.77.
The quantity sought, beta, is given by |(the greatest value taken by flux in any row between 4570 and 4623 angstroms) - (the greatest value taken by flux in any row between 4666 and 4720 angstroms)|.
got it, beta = 0.48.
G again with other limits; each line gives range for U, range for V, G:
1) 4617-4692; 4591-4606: 1.0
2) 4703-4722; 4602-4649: -0.9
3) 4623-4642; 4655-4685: 0.8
